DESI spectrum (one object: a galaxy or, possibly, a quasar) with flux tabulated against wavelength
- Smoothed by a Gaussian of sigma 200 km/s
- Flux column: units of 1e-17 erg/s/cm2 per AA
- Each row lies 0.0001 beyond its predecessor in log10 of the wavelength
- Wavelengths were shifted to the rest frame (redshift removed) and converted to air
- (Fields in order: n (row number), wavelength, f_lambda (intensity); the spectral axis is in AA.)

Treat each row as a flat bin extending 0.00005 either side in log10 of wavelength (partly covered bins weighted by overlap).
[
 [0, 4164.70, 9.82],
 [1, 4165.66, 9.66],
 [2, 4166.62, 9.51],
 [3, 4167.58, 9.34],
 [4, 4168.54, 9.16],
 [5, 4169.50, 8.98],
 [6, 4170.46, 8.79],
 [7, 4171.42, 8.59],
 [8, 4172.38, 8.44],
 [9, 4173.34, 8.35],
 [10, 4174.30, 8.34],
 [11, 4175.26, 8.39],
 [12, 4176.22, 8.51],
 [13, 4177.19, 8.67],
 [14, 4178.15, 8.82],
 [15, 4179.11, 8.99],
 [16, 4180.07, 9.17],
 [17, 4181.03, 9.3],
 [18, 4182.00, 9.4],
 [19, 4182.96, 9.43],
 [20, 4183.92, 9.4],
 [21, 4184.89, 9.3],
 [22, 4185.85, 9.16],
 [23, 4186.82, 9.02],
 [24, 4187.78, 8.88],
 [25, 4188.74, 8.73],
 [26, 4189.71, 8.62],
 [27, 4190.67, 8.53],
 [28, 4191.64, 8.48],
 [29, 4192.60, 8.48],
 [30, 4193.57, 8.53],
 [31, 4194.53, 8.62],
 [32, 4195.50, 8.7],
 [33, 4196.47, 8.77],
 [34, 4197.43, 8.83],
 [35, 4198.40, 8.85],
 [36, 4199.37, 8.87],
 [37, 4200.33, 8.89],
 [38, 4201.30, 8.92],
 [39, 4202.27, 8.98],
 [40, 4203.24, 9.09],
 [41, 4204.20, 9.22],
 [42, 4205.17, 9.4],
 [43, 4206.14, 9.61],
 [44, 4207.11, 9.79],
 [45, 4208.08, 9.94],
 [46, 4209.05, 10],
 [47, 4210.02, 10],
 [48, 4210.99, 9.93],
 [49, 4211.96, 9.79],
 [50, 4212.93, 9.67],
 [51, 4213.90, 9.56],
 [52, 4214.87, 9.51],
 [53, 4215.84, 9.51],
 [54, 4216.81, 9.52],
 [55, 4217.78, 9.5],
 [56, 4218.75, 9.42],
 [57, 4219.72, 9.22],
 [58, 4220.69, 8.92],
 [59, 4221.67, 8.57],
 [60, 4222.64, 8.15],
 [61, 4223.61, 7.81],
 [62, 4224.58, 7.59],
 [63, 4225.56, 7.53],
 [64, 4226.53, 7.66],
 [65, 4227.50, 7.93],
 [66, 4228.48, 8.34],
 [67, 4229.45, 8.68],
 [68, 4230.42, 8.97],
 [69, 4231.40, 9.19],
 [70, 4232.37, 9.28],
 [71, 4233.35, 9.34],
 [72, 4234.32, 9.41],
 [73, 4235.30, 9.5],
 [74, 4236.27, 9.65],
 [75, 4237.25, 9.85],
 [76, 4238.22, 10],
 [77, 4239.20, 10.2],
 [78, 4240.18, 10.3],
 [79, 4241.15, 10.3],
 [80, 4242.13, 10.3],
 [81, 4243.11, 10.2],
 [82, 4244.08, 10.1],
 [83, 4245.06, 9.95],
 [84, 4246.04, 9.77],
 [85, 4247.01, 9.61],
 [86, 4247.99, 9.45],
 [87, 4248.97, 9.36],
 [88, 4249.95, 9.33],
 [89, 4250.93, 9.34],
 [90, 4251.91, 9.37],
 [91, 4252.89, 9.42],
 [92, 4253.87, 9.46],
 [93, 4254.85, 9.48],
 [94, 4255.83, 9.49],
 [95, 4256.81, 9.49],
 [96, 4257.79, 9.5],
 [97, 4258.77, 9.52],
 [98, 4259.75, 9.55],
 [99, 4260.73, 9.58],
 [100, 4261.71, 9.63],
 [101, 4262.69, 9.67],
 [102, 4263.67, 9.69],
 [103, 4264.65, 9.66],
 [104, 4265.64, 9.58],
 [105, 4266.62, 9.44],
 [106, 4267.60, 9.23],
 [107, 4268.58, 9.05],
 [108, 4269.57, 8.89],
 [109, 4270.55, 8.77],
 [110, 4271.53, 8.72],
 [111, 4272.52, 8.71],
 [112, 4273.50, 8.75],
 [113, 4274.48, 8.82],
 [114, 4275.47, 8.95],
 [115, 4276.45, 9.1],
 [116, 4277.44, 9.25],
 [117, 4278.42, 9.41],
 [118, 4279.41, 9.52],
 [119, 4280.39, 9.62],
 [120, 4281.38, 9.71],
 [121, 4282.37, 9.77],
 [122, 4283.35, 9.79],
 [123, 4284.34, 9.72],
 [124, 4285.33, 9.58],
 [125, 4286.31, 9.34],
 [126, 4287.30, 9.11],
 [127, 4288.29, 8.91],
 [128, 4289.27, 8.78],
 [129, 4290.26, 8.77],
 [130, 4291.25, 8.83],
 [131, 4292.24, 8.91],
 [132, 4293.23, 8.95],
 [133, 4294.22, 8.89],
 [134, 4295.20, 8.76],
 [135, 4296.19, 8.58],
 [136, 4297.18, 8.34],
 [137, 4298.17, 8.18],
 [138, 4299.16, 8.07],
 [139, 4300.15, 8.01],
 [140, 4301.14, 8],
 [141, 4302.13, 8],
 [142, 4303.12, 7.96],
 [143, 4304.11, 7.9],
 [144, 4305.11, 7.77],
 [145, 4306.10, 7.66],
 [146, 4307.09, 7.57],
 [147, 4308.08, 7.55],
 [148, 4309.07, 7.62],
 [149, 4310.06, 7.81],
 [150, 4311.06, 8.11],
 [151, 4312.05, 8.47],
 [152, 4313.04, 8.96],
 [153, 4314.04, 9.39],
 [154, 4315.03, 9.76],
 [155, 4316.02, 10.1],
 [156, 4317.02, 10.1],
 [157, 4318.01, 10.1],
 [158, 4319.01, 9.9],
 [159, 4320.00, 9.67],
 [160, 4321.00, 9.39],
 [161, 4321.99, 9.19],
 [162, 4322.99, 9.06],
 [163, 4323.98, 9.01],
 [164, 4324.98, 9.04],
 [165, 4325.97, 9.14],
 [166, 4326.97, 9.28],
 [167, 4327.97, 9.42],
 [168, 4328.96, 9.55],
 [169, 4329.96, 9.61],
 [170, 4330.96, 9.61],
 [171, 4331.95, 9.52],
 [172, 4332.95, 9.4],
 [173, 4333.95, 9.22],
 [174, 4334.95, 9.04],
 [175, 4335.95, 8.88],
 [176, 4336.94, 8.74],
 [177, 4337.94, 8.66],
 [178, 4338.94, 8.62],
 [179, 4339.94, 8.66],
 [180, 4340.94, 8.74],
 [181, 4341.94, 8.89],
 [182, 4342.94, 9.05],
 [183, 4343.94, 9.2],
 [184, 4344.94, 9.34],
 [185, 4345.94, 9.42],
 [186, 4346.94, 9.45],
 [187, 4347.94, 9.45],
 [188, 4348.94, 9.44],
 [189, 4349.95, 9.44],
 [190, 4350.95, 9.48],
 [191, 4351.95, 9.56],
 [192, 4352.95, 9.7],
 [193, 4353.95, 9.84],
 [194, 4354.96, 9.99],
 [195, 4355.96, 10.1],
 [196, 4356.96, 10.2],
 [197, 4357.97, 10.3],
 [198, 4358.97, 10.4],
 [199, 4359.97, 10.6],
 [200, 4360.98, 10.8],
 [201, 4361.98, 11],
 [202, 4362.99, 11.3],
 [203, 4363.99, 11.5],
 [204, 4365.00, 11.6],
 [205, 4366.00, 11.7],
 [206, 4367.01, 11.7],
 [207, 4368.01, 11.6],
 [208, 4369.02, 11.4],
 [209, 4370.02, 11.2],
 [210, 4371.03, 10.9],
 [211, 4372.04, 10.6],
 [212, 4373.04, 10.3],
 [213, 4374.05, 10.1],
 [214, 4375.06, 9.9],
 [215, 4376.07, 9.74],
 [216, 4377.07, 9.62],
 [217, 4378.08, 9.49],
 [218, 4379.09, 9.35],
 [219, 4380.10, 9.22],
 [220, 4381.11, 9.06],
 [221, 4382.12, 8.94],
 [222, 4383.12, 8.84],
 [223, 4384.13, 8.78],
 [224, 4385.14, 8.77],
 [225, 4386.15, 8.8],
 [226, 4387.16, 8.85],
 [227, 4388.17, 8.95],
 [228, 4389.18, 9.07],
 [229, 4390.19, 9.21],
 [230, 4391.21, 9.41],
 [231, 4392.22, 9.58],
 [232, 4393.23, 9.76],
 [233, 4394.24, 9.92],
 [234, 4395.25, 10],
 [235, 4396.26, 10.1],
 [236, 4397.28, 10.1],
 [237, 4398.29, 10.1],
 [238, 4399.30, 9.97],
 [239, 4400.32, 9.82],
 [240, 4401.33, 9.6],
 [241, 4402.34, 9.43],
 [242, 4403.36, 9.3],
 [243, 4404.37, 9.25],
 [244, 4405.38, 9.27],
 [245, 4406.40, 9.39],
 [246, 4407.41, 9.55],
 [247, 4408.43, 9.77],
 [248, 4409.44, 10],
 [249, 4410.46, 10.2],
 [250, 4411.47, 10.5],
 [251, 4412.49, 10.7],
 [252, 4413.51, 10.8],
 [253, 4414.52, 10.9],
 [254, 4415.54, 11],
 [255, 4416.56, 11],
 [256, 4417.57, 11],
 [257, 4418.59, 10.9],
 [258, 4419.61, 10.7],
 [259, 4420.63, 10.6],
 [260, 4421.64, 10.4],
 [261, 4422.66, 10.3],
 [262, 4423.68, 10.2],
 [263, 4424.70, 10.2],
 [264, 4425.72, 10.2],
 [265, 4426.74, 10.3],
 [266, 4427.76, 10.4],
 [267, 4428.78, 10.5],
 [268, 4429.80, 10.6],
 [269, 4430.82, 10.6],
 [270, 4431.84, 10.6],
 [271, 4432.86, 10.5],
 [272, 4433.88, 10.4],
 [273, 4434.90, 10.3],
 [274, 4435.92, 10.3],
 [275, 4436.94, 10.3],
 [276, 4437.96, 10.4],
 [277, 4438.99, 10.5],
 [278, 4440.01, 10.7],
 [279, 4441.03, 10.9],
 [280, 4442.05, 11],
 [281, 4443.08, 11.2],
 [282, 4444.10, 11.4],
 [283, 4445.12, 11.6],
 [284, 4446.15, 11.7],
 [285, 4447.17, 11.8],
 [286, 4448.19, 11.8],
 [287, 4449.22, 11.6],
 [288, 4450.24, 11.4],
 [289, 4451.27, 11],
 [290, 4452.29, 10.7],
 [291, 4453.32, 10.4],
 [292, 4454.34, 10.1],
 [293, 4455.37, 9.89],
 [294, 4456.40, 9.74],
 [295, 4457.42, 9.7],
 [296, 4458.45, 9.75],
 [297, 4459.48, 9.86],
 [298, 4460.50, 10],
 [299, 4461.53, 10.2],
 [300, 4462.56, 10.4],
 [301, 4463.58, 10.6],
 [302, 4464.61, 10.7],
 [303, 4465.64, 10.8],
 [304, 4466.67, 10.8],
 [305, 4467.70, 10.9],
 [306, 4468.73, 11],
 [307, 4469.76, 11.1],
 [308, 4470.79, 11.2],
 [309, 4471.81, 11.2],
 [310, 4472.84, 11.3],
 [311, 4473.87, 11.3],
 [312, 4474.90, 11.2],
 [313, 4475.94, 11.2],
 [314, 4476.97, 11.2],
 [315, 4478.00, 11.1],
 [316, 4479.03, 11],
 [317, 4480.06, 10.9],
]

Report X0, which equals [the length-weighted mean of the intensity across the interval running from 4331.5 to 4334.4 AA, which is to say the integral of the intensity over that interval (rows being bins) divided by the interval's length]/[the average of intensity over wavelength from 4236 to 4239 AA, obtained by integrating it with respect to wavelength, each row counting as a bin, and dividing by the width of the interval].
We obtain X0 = 0.95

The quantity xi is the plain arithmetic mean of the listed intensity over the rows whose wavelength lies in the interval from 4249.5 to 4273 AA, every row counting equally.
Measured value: 9.4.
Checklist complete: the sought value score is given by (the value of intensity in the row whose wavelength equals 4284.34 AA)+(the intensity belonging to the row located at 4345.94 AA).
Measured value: 19.1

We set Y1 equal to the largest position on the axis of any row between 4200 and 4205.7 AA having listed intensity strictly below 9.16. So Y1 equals 4203.24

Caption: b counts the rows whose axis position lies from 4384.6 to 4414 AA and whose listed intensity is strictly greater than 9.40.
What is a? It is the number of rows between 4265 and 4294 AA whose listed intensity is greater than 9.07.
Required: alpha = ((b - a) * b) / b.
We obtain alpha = 4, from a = 15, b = 19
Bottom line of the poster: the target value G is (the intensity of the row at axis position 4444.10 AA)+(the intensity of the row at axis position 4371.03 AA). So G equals 22.3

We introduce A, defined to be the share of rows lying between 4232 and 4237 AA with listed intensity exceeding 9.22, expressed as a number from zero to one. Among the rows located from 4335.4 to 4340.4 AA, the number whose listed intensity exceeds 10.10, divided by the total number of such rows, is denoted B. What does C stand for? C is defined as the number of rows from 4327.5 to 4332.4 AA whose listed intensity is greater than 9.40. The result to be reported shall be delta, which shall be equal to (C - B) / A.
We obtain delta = 5.0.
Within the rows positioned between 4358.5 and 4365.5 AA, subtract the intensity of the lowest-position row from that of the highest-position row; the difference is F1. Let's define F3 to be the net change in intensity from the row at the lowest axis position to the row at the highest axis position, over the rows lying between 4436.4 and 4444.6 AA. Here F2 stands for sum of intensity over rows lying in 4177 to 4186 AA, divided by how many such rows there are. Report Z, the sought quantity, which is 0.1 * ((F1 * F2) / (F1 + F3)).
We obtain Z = 0.5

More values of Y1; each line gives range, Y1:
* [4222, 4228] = 4227.50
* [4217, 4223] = 4222.64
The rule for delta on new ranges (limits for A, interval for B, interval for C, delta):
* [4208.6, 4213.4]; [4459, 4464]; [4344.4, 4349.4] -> 3.4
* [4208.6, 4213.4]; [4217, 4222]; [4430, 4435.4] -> 5.0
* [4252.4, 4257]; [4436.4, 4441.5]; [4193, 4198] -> -1.0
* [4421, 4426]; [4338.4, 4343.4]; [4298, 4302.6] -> 0.0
